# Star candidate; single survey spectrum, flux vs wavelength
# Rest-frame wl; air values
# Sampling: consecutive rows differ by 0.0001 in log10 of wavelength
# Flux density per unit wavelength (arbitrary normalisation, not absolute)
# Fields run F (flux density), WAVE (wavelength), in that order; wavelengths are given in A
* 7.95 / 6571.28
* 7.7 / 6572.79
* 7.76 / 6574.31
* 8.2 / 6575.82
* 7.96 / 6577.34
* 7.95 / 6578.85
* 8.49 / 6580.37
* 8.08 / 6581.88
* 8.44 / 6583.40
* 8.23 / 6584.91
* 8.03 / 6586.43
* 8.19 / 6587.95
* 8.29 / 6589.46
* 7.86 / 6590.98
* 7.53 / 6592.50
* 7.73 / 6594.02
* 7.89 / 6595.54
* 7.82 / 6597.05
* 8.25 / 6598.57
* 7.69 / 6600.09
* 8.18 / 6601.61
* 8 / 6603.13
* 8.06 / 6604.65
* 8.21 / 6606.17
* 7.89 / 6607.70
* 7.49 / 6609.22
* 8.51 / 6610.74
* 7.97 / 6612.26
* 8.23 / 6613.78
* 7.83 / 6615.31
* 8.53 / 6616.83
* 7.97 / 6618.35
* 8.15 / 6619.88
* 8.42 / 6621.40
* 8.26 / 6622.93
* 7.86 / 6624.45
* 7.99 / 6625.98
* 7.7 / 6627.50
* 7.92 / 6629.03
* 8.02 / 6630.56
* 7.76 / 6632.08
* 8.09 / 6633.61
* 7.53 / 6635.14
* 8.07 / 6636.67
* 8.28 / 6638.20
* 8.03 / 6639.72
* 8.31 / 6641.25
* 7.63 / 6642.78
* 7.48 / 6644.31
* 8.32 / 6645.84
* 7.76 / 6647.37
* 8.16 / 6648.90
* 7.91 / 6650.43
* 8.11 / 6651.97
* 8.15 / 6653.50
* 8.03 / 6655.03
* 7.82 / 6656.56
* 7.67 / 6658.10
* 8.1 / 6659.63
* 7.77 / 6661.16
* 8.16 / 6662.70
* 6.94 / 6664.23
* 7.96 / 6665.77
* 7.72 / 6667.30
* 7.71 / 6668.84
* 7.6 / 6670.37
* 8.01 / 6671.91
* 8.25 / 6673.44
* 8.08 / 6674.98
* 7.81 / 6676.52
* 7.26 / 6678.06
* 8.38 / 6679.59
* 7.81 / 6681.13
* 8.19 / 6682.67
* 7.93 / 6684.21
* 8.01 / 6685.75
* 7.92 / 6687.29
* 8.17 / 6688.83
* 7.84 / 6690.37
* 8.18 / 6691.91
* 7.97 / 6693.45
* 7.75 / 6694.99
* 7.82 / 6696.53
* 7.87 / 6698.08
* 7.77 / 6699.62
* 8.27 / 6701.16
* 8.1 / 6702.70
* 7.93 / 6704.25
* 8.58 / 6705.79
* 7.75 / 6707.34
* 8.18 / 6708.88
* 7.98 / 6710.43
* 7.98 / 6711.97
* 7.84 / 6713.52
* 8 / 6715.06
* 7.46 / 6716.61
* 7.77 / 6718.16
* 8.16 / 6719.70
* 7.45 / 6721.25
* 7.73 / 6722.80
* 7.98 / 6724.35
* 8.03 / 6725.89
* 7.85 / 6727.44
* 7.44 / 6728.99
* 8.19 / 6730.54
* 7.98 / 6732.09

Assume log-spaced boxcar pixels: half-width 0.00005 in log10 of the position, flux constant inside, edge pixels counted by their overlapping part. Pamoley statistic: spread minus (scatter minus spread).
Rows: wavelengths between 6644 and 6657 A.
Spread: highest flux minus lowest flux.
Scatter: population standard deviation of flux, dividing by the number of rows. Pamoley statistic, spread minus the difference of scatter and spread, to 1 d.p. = 1.4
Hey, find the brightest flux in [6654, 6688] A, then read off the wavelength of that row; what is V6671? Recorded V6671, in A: 6679.59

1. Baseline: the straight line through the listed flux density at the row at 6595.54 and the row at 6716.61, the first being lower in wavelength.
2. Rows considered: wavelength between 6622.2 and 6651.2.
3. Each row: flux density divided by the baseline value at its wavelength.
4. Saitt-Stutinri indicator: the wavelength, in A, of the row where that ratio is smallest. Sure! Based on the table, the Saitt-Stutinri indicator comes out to 6644.31 A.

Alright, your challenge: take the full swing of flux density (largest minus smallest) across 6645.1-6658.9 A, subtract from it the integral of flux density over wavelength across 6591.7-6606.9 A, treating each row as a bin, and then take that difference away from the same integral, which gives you 241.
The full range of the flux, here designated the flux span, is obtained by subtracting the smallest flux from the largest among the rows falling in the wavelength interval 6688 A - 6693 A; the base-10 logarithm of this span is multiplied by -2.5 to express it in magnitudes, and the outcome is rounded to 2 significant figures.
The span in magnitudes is 1.2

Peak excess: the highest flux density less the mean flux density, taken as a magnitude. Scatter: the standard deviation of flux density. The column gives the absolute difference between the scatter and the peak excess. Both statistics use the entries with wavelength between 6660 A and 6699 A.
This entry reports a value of 0.19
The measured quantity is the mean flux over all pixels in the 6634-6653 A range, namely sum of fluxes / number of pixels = 7.97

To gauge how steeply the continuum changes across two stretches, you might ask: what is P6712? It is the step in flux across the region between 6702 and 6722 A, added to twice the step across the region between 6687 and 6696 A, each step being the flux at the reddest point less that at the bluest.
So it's -1.0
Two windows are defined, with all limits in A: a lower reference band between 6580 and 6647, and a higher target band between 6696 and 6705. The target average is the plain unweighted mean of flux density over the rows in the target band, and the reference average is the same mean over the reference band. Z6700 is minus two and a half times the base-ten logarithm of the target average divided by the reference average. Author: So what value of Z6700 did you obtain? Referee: 0.009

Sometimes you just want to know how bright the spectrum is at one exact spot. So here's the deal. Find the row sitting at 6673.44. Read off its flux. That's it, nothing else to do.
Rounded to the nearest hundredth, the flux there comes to 8.25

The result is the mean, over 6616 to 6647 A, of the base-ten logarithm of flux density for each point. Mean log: 0.904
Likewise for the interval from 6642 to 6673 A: 0.895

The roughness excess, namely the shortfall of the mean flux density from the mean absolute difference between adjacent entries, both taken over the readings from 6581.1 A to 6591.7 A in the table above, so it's -7.92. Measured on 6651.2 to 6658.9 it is -7.83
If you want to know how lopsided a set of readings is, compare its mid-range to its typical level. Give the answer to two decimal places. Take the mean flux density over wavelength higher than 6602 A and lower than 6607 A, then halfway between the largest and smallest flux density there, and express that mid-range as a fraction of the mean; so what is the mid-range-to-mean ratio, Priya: 1.00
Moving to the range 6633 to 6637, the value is 0.99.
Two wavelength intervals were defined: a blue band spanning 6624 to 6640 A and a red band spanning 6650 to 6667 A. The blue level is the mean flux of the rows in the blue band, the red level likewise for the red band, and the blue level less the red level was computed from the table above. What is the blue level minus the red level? 0.06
